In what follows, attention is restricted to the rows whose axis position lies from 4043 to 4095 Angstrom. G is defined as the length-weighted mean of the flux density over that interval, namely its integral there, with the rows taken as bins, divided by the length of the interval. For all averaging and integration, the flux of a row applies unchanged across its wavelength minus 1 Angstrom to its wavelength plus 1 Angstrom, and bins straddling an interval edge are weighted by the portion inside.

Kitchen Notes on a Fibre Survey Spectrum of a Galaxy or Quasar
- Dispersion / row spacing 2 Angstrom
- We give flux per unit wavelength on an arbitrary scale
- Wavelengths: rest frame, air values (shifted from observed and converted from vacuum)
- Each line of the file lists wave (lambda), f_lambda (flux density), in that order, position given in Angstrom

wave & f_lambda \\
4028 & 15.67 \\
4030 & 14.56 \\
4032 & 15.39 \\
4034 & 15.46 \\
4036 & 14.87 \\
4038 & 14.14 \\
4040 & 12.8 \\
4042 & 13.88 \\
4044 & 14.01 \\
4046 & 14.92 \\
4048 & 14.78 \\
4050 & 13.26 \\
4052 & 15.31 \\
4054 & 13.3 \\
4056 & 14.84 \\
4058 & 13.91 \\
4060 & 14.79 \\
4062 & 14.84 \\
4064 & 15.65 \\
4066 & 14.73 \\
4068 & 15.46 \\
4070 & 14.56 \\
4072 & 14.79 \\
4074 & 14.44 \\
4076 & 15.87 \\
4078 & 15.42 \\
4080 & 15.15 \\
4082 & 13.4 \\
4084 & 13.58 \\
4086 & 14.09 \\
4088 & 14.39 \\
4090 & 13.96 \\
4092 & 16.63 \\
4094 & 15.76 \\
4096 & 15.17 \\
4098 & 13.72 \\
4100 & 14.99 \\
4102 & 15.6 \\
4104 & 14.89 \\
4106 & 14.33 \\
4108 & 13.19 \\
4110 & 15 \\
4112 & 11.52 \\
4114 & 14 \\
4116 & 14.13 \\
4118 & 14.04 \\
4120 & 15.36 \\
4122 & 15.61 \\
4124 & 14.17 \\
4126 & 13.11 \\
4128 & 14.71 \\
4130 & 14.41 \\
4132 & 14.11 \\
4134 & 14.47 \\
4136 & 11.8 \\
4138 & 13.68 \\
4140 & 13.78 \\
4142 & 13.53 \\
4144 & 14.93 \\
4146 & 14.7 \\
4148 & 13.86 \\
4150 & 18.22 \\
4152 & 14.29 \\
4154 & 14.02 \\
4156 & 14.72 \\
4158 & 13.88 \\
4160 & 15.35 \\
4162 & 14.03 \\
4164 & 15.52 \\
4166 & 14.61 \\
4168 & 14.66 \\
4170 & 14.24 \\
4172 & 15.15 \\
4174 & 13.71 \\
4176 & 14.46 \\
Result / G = 14.7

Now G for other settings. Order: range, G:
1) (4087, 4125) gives 14.6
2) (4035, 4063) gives 14.3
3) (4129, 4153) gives 14.3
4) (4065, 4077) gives 15.0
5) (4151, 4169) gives 14.6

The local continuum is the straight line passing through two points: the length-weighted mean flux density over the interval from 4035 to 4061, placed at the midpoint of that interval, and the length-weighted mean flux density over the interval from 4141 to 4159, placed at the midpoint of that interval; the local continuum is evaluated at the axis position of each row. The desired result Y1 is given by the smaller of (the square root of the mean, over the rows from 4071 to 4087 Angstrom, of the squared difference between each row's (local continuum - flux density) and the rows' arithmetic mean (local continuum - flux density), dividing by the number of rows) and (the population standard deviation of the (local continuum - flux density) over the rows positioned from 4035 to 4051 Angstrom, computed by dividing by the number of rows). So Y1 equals 0.72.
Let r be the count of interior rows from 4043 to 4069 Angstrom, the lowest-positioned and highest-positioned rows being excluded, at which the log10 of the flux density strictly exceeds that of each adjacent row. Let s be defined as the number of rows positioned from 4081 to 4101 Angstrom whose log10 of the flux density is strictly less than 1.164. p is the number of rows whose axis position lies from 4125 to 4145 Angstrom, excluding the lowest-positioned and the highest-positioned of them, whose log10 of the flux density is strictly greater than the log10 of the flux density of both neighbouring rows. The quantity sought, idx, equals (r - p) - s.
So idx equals -5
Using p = 3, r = 4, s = 6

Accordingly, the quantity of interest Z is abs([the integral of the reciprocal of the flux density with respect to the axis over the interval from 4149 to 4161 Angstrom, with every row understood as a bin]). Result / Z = 0.803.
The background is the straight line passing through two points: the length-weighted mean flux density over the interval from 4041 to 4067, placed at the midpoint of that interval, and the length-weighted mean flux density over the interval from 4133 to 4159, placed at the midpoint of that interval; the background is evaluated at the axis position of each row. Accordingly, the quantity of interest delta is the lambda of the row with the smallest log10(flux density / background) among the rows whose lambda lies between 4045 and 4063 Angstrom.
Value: 4050 Angstrom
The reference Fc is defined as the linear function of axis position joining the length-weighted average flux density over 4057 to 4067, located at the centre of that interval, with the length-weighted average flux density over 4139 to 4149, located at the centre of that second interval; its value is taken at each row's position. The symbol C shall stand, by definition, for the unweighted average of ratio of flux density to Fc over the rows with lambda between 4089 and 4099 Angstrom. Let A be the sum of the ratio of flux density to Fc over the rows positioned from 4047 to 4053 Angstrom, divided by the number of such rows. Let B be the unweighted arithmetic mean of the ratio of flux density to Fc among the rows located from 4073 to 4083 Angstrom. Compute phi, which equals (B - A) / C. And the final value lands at 0.04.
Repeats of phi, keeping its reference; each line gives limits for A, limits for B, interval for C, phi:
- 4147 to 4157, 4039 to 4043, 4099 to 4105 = -0.16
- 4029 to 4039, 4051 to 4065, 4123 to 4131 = 0.00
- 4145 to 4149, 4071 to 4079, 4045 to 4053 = 0.02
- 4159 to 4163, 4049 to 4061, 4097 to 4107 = -0.09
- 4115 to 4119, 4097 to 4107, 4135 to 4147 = 0.04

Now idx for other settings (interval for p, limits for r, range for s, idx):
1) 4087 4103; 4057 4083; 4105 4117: -2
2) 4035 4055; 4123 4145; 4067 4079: -1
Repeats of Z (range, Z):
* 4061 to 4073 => 0.800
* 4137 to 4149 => 0.853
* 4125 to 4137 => 0.877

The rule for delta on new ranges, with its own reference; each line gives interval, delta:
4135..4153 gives 4136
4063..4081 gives 4074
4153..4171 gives 4158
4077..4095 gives 4082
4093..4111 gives 4108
